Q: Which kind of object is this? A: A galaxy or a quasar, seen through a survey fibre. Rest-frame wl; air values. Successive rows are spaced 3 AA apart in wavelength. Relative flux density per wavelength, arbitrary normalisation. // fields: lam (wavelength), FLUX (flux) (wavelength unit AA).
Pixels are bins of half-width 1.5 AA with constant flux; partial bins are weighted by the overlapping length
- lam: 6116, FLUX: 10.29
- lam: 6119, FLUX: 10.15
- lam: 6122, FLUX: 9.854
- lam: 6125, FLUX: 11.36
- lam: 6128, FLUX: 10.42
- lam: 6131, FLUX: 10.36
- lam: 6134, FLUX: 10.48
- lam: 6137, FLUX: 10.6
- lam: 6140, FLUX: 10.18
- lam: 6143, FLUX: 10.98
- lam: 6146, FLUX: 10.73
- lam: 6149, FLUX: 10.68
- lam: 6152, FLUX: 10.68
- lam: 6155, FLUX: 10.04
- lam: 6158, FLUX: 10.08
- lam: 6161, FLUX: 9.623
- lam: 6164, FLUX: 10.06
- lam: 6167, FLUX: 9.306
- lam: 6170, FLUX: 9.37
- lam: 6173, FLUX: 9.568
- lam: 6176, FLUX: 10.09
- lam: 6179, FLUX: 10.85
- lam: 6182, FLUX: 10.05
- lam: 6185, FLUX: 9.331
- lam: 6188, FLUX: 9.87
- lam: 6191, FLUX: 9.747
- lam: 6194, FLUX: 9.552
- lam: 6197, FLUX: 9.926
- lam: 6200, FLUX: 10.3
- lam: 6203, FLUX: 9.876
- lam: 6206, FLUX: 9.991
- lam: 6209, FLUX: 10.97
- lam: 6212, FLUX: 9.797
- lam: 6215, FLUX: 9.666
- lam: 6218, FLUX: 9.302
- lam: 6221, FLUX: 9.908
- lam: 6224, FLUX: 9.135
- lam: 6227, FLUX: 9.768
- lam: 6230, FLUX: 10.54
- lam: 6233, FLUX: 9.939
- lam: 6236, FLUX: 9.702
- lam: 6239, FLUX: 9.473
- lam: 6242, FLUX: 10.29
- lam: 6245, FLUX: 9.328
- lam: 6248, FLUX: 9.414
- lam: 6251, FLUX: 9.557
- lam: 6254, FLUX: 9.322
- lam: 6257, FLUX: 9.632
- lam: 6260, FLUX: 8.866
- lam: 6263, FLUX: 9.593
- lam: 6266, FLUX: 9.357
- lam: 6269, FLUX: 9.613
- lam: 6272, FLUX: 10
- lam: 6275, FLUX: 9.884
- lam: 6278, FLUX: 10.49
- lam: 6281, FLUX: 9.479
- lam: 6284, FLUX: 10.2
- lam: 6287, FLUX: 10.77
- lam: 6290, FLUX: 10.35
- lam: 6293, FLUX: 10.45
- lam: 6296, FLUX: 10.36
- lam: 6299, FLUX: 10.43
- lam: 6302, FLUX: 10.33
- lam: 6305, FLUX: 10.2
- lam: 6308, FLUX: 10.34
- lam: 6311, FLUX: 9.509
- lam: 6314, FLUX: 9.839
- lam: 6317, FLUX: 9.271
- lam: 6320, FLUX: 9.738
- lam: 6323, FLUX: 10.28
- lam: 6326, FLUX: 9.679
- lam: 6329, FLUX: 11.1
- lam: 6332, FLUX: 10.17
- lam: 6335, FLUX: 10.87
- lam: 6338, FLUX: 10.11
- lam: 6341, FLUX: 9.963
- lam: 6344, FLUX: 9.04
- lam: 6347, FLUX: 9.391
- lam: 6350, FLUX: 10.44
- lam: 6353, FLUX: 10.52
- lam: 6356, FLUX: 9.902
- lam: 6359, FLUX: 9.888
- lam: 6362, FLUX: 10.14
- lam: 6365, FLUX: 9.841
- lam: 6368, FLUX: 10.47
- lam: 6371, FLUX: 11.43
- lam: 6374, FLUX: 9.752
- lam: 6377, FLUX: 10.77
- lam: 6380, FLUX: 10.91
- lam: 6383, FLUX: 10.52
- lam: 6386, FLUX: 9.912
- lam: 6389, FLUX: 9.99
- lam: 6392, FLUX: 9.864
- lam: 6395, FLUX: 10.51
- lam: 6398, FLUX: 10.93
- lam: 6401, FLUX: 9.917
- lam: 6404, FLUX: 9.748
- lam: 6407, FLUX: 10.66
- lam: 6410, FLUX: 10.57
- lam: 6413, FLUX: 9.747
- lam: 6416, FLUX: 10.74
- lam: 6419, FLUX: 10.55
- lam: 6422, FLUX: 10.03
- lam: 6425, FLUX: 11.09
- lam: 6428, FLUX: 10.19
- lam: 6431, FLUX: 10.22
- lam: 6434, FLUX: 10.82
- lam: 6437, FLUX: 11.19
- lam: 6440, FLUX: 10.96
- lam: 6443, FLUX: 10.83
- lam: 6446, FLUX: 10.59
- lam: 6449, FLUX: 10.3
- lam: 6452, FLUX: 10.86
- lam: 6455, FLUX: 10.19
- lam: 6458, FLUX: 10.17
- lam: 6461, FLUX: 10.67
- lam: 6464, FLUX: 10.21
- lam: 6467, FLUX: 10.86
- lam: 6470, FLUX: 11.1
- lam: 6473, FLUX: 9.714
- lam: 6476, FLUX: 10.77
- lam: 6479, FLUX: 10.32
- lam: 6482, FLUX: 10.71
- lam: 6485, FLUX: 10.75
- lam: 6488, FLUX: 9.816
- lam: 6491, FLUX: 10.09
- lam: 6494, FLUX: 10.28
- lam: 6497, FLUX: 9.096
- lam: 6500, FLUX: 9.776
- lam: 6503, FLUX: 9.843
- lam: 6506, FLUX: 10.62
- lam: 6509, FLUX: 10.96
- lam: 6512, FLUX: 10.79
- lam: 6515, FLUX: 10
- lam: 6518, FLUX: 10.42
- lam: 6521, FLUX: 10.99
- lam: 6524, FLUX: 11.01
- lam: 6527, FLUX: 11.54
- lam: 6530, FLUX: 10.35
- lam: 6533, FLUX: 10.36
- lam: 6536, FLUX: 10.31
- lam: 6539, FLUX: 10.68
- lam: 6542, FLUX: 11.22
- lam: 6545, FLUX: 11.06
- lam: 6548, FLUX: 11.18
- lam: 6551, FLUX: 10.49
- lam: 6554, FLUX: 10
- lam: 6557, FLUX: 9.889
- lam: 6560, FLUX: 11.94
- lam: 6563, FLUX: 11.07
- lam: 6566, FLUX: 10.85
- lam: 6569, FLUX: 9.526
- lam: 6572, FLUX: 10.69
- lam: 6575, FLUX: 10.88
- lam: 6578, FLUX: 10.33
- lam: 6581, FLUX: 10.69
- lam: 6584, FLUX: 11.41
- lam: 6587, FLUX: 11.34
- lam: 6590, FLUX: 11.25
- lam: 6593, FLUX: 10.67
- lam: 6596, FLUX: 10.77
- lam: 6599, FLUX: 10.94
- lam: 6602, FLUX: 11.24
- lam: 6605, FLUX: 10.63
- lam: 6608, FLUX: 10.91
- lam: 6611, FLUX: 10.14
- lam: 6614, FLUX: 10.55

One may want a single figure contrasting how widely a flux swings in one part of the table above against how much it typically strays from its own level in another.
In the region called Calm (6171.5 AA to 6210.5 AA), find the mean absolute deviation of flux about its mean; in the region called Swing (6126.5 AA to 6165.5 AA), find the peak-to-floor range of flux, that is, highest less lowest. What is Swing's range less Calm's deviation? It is 1.02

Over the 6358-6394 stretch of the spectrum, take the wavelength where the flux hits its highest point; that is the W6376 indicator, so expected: 6371 AA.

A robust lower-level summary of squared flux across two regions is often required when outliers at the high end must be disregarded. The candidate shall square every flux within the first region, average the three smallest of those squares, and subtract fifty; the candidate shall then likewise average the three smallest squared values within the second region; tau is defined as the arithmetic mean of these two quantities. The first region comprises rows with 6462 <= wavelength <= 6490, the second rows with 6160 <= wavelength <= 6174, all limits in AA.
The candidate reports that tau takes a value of 68.5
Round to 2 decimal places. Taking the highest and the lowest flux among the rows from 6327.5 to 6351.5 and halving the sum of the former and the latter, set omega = 10.07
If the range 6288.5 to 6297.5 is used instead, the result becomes 10.40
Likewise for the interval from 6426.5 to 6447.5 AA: 10.69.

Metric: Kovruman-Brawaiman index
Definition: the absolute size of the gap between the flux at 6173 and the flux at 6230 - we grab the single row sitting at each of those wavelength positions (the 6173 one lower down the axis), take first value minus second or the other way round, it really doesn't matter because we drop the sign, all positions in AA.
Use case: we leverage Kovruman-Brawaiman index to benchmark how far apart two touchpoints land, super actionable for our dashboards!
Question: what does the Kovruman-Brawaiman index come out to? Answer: 1.0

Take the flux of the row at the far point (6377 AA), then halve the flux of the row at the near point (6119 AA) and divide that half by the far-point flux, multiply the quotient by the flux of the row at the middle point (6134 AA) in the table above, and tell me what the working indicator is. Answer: 4.9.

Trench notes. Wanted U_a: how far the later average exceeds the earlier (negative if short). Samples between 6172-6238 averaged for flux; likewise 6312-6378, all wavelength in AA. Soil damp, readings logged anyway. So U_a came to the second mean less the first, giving 0.21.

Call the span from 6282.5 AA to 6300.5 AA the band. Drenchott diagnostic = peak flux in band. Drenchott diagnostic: 10.77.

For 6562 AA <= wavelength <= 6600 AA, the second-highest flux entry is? 11.34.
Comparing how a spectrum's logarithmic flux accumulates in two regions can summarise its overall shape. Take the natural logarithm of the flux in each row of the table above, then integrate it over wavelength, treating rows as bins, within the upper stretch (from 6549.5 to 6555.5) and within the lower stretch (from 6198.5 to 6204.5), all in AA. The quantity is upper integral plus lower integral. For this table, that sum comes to 27.8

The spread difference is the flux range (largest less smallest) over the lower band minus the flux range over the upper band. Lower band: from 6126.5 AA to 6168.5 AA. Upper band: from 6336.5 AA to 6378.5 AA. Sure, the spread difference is -0.7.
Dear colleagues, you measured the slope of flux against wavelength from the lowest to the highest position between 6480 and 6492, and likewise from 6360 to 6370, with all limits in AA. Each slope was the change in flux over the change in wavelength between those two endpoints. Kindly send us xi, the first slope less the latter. -0.12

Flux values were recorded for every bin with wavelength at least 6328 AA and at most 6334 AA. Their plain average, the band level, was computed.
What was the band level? 10.6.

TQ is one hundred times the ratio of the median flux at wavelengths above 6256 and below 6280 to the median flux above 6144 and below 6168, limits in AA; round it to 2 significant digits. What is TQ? 96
